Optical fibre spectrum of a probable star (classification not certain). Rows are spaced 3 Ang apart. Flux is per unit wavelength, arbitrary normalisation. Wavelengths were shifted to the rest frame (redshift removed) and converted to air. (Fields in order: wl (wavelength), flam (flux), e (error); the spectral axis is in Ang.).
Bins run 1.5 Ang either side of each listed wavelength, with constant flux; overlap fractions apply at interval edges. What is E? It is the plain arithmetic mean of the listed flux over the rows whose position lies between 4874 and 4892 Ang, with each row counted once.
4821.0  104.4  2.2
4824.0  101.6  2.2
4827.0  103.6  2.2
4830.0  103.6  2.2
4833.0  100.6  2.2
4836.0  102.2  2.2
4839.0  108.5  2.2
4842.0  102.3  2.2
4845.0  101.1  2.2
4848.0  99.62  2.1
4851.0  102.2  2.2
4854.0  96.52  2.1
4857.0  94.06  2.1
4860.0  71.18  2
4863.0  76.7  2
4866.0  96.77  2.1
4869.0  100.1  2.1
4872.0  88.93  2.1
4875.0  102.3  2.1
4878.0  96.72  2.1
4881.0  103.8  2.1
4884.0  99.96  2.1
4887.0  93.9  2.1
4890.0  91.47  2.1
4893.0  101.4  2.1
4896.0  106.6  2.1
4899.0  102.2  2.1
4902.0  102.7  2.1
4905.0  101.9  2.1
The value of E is 98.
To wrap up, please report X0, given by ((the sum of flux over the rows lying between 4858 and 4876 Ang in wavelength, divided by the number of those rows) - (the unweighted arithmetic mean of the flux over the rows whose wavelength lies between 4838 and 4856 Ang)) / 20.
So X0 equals -0.6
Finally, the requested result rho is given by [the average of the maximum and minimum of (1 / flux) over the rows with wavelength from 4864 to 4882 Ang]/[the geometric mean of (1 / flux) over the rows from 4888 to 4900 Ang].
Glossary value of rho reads 1.0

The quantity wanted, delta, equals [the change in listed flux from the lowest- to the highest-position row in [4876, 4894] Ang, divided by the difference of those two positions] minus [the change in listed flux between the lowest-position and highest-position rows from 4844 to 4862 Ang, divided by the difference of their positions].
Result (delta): 2.3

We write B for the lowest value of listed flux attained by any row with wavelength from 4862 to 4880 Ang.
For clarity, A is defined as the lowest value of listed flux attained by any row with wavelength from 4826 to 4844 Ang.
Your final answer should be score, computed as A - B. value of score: 24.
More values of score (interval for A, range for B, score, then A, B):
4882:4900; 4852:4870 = 20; 91.47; 71.18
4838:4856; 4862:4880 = 20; 96.52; 76.7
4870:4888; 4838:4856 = -8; 88.93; 96.52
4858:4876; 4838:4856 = -25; 71.18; 96.52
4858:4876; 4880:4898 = -20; 71.18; 91.47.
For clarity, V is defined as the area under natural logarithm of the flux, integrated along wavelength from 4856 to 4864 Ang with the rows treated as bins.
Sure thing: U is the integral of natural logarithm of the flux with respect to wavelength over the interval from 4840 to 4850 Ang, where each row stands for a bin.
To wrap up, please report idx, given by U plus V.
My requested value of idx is 81.2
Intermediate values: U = 46.2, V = 35.0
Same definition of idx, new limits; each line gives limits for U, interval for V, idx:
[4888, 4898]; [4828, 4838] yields 92.3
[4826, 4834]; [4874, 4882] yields 73.9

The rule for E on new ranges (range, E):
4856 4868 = 85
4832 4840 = 104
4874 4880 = 100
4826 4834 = 103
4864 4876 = 97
